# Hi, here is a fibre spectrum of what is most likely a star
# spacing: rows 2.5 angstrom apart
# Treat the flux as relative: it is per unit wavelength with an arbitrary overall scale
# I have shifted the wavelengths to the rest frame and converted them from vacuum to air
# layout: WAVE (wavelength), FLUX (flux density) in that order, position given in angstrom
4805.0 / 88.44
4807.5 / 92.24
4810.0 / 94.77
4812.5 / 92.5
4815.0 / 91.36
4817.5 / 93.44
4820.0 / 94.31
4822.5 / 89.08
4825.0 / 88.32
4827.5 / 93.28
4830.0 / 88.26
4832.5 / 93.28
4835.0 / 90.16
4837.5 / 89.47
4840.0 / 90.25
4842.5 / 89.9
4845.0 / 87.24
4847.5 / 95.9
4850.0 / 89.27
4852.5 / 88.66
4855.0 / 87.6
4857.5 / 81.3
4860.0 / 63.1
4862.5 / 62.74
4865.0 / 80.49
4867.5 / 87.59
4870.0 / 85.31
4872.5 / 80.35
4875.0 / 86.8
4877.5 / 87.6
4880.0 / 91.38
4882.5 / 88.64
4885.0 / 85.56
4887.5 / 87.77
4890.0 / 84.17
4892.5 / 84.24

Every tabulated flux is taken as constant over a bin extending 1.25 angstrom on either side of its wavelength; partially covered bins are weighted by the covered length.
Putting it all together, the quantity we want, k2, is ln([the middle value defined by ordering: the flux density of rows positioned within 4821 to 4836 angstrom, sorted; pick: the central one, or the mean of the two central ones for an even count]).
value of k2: 4.50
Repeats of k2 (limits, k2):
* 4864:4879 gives 4.45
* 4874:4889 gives 4.47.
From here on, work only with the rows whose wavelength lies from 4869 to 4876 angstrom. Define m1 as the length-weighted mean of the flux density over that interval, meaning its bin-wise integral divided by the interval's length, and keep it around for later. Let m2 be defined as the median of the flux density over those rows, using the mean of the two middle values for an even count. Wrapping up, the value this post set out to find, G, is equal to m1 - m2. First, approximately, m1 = 84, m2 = 85.3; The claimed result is -1.3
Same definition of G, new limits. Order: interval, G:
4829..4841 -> 0.2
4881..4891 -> 0.1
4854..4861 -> -3.8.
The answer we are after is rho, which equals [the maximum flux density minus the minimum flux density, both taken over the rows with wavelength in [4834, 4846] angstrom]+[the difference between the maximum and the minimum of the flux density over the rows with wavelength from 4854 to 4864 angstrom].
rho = 27.9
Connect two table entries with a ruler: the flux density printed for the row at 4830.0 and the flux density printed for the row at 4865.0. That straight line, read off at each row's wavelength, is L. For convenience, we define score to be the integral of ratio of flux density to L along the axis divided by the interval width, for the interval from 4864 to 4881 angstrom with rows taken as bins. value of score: 1.09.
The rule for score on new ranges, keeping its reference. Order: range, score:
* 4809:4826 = 1.01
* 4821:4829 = 1.01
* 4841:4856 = 1.07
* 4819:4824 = 1.01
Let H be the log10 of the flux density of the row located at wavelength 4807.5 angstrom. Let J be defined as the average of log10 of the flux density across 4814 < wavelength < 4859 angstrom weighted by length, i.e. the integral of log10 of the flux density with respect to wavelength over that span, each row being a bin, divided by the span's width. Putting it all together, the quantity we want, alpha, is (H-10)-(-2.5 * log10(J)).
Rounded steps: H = 1.96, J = 1.95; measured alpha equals -7.31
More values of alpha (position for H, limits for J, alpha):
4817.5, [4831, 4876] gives -7.32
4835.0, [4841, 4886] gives -7.33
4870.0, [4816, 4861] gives -7.35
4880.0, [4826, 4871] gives -7.32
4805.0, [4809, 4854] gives -7.32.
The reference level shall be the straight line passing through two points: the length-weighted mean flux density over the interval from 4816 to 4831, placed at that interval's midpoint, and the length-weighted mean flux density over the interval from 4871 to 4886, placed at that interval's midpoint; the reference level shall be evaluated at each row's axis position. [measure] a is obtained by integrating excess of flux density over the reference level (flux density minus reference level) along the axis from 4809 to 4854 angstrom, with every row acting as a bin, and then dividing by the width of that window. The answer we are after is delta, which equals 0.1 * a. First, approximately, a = 0.5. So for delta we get 0.05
